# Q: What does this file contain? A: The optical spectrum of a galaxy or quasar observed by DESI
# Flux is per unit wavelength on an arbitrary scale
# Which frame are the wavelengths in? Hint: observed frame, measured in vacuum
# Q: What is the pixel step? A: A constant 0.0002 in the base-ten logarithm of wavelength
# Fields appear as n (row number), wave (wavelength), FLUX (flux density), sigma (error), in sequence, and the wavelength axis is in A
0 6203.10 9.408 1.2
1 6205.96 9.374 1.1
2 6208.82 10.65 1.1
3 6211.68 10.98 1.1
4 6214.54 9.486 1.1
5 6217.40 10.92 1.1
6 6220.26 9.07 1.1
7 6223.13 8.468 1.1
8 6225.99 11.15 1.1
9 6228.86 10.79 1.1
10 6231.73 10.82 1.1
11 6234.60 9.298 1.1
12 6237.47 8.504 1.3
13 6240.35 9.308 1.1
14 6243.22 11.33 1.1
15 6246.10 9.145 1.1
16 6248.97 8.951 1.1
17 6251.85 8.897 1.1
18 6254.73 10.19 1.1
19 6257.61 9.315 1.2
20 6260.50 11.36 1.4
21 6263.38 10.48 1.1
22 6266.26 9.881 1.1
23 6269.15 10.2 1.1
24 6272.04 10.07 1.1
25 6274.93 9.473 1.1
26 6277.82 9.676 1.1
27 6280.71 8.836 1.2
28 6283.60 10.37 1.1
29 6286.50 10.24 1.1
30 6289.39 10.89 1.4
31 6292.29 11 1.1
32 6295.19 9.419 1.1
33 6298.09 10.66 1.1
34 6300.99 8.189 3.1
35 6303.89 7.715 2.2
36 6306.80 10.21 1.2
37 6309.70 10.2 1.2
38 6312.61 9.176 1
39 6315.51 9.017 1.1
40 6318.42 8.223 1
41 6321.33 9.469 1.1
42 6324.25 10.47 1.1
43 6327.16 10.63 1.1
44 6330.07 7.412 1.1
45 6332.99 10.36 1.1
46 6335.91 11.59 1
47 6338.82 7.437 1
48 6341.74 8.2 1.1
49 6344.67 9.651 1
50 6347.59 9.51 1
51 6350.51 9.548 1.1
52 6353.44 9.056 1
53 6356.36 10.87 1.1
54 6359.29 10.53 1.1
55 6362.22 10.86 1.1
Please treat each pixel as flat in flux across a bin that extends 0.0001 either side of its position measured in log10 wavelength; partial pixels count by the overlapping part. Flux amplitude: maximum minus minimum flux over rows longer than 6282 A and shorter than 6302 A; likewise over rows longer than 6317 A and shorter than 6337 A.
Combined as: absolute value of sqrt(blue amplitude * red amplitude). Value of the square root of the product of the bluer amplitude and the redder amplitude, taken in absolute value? 3.43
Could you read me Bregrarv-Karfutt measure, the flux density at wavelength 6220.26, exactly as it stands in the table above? 9.07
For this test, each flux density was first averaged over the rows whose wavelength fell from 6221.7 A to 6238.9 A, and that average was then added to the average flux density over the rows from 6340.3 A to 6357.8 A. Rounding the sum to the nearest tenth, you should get 19.3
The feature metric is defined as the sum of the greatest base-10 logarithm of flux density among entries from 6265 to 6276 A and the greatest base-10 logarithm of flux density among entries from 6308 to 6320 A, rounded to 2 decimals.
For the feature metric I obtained 2.02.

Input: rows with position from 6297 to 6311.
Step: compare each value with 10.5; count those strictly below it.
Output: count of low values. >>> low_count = 4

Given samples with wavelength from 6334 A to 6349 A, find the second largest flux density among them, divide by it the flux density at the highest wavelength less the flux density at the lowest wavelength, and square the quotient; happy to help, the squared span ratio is 0.046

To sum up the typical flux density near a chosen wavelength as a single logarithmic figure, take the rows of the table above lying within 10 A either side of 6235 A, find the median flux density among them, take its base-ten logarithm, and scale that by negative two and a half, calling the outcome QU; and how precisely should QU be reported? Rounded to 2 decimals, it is -2.58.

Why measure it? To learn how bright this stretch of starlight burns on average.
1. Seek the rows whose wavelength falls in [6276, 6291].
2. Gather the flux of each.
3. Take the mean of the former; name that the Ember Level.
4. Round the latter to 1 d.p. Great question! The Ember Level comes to 10.0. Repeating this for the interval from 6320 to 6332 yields 9.5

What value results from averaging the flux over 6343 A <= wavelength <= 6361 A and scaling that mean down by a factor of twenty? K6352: 0.493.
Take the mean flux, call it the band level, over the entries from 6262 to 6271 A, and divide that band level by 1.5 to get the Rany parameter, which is 6.79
